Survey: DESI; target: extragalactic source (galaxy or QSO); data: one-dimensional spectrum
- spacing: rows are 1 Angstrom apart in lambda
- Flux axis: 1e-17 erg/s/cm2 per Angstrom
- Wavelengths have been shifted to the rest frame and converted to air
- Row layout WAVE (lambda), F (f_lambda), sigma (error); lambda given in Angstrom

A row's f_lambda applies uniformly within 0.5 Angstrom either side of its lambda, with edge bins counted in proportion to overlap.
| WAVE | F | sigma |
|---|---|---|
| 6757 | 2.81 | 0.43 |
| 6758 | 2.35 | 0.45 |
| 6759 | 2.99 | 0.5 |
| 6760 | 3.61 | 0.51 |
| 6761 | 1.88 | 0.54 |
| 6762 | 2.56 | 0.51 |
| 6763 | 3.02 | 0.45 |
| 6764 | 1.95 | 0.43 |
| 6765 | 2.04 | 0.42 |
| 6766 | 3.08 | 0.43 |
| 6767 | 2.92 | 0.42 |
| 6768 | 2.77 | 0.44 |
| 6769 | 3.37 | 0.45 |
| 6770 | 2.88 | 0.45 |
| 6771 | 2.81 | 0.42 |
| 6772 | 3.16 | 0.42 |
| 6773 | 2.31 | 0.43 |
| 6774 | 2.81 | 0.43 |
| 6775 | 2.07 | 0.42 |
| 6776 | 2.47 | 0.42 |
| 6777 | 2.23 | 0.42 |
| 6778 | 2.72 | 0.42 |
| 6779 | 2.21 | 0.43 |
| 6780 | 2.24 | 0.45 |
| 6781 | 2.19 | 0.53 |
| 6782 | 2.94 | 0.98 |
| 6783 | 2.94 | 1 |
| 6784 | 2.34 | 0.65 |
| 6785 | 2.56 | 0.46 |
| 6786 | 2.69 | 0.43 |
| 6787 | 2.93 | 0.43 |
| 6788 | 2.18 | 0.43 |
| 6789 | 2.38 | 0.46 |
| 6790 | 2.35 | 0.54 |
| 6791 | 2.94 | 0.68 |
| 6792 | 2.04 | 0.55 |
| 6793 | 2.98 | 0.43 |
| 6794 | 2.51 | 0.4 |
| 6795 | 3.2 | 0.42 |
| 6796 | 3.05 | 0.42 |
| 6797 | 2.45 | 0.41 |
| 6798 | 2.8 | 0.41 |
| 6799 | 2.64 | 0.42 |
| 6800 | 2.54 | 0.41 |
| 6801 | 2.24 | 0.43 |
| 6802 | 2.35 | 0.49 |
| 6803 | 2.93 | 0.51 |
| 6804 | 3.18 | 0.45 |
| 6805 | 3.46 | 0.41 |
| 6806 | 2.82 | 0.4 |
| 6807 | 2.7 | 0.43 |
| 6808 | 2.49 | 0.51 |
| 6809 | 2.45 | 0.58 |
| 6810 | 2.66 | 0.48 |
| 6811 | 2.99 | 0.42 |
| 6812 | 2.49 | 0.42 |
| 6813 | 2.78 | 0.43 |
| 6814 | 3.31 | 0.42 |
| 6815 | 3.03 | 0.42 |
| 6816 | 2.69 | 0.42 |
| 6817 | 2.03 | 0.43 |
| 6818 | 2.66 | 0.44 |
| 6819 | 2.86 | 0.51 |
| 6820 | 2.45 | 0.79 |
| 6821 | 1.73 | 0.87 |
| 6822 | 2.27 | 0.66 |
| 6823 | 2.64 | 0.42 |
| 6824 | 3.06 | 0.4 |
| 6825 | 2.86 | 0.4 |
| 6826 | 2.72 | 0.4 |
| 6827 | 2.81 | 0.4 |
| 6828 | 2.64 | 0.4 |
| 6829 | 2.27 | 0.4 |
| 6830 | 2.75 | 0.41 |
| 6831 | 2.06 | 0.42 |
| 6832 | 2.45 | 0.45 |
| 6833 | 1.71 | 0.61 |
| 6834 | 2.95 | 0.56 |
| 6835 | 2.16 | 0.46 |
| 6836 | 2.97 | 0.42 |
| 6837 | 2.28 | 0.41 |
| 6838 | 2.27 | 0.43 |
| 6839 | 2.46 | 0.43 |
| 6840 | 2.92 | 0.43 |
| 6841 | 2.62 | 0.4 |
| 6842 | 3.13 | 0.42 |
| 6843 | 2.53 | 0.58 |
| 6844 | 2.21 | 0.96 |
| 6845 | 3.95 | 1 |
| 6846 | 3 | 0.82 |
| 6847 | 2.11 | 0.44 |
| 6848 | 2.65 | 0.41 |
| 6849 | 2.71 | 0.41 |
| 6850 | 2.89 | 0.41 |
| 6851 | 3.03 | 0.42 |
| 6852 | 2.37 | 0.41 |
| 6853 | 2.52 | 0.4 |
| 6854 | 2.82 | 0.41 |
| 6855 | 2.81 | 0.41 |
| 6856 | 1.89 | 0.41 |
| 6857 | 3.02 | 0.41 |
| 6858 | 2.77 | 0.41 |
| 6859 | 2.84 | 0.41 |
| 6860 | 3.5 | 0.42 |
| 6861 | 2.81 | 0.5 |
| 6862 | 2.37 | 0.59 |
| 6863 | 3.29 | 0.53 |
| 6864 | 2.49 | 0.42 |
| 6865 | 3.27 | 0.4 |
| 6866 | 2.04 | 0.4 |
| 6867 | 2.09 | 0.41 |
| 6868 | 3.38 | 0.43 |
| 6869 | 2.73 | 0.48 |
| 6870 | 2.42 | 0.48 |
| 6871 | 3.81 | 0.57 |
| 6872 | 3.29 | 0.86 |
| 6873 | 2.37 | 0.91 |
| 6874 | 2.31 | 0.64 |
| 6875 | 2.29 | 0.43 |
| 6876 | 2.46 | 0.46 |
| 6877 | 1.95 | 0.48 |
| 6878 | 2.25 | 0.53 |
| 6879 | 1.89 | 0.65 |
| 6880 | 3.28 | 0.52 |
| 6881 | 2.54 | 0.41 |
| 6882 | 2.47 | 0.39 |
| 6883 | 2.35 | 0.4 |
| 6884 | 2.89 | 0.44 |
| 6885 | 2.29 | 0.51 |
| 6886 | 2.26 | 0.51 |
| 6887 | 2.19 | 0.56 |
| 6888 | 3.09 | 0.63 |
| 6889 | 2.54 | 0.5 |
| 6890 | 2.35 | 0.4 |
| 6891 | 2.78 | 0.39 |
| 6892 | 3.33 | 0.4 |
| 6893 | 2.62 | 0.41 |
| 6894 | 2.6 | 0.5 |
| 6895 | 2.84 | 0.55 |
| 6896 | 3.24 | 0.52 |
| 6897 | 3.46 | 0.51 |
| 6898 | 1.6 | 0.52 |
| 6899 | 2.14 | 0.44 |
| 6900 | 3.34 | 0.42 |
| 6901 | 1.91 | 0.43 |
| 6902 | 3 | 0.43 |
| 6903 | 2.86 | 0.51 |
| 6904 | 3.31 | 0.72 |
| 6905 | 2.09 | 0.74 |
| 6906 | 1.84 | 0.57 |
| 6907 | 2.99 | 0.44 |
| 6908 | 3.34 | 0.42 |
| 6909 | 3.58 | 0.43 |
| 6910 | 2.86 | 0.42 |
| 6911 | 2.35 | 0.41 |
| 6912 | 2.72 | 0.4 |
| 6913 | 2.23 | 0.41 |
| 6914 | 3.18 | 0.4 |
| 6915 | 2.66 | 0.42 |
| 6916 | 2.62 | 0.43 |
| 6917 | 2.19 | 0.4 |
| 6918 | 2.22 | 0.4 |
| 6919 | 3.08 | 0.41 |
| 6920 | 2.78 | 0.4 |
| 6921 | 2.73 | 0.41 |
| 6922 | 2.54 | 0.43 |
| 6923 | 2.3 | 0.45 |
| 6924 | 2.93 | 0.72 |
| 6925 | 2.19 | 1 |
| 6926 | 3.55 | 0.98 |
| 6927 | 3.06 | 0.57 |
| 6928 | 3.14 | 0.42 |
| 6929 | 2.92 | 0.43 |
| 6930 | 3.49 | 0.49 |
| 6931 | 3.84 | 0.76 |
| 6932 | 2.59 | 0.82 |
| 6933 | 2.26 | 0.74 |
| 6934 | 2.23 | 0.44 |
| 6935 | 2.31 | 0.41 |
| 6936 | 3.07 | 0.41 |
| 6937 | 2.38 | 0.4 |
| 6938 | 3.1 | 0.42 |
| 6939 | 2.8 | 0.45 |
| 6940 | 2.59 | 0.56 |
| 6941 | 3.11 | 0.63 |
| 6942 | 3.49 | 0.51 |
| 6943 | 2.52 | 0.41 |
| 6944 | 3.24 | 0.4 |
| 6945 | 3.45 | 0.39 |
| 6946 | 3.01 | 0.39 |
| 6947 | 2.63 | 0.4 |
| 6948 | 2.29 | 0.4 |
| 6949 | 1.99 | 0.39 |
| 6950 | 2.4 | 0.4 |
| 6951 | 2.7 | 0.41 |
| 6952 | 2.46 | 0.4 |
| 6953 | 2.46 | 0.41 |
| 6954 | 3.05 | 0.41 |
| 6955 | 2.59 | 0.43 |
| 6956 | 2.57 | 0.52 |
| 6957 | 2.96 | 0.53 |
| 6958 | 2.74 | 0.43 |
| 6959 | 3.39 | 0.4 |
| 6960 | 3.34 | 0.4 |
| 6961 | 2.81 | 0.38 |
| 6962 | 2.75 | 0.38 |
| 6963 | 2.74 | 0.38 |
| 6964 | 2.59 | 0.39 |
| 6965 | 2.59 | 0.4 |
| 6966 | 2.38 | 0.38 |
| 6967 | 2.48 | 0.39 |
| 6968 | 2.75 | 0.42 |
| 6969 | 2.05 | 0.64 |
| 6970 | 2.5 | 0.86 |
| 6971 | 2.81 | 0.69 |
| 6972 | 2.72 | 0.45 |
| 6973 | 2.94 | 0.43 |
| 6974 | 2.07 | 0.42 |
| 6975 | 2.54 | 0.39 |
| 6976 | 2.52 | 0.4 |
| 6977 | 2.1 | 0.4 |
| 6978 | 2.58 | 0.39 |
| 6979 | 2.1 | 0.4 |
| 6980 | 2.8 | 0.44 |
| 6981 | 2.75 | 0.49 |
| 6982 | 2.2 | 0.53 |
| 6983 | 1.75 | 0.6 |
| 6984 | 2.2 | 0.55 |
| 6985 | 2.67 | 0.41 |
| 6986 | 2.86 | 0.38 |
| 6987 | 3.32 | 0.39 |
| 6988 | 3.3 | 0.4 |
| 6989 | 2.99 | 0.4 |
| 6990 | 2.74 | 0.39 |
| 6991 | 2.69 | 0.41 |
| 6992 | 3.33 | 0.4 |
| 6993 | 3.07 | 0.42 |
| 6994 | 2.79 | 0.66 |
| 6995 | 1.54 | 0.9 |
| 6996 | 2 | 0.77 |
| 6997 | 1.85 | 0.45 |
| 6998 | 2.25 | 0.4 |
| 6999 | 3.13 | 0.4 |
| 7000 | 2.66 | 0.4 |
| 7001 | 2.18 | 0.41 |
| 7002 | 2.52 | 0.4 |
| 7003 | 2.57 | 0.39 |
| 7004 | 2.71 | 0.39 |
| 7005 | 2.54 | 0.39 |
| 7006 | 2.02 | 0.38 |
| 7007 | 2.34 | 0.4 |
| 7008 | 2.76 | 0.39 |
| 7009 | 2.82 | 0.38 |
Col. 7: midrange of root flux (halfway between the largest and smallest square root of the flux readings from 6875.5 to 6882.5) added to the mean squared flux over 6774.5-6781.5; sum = 6.9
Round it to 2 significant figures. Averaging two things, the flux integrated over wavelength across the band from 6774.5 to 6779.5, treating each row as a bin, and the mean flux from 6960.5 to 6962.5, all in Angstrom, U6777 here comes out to 7.2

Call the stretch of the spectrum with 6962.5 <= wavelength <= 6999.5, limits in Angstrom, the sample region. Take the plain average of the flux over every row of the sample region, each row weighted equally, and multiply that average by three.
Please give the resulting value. 7.68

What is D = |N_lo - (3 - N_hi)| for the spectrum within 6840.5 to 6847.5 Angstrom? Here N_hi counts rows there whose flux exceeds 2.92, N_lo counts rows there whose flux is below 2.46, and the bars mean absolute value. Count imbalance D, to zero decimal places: 2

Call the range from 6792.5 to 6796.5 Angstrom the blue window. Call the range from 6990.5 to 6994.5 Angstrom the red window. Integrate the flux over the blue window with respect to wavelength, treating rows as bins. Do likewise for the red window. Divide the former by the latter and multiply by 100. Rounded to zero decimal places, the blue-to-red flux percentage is 99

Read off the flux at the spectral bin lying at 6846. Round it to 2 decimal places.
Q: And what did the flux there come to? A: 3.00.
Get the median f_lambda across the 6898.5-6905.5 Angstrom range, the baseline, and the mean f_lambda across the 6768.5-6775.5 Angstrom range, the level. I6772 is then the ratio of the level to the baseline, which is 1.0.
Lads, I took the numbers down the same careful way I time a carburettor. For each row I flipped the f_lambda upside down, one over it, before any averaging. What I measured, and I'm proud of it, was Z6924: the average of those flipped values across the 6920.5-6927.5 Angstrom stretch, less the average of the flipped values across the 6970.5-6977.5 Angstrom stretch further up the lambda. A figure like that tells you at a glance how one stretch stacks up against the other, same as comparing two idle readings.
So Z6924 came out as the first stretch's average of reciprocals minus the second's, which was -0.030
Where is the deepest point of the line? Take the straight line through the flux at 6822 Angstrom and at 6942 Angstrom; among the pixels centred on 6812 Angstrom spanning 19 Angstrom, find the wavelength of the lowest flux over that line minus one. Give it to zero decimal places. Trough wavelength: 6821 Angstrom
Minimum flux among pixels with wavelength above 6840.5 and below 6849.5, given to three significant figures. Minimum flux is 2.11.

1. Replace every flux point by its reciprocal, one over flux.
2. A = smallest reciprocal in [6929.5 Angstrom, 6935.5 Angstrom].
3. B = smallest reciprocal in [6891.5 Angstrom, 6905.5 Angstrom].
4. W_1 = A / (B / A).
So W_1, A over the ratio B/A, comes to 0.23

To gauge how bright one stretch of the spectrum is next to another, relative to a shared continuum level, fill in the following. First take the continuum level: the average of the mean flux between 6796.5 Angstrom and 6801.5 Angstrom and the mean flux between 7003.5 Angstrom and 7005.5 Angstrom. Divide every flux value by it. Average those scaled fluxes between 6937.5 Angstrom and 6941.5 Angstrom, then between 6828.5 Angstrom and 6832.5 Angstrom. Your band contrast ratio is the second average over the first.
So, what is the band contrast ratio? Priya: 0.82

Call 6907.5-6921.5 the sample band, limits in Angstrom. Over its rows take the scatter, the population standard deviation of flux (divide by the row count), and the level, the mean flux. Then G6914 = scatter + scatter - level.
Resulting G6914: -1.926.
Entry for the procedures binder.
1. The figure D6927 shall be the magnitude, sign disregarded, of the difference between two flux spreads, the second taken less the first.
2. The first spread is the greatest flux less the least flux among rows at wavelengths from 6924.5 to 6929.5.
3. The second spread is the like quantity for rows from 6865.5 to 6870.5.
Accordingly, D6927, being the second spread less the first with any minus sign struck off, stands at 0.0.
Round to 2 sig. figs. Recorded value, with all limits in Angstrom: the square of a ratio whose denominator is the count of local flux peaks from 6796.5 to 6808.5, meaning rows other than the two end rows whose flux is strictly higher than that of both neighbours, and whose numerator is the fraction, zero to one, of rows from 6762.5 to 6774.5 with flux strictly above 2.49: 0.14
